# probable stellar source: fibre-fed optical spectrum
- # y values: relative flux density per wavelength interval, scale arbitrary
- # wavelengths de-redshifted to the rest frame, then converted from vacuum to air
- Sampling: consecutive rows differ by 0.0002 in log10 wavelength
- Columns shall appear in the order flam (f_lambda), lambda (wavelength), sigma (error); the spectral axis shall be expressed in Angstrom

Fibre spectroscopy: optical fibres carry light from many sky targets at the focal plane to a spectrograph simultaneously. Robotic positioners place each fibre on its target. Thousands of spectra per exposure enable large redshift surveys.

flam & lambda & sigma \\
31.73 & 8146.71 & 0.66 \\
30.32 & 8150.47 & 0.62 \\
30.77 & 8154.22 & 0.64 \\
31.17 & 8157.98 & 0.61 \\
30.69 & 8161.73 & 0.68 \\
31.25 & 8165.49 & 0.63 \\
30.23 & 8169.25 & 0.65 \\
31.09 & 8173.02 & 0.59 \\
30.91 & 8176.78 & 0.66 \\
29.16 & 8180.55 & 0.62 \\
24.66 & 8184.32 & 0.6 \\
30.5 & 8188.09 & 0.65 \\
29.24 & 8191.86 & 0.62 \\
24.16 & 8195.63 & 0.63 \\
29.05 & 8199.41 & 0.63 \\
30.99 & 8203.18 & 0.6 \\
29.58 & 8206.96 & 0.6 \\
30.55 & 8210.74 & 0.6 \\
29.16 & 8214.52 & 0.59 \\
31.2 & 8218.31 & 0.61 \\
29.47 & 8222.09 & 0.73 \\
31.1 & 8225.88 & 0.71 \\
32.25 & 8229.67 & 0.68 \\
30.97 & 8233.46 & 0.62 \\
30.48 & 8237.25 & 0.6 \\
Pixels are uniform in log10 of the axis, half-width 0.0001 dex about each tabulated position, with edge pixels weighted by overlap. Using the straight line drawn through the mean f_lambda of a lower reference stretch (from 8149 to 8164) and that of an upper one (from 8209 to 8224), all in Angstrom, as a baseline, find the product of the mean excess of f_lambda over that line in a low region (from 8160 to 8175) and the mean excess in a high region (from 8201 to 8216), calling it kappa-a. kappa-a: -0.02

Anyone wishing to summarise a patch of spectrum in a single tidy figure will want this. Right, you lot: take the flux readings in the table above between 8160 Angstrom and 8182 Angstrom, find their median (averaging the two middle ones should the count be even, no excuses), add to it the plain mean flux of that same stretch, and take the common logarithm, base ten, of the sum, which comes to 1.79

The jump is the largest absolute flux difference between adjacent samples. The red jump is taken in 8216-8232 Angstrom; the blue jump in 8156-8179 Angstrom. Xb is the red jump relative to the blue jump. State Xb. 1.7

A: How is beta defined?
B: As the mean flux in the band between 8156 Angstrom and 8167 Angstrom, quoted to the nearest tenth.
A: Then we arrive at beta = 31.0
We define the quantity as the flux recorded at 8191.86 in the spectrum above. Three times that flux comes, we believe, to 88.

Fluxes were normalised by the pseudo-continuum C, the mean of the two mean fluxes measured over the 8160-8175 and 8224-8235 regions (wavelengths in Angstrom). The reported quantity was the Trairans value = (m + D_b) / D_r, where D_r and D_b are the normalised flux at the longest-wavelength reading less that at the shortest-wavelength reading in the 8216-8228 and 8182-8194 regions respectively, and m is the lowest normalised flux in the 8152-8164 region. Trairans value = -353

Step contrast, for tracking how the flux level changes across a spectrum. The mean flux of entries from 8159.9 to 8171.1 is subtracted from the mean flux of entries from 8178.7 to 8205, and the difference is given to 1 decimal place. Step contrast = -2.5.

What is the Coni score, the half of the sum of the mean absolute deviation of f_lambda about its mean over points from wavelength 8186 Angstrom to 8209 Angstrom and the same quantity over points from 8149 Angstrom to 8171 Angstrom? 1.0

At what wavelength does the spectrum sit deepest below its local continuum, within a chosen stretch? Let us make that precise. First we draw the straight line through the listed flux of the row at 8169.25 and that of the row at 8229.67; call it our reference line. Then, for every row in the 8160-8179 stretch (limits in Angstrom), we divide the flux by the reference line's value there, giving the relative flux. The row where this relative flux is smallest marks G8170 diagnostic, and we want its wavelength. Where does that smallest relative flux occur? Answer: 8169.25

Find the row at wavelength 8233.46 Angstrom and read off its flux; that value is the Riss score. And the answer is 30.97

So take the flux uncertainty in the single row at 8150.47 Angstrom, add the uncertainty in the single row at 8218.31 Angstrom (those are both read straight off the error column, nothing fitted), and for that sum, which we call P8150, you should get 1.230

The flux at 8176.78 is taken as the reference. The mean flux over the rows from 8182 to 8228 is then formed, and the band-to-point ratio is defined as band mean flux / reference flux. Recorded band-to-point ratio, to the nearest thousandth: 0.943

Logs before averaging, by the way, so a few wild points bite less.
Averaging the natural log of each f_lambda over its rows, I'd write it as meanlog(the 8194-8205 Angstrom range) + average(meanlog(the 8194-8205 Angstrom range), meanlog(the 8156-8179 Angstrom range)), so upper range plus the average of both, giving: 6.71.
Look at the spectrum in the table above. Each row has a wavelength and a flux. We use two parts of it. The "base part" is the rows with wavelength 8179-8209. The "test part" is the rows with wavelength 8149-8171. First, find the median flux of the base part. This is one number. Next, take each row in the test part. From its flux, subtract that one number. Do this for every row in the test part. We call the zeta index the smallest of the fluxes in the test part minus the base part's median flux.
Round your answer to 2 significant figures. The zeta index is 1.0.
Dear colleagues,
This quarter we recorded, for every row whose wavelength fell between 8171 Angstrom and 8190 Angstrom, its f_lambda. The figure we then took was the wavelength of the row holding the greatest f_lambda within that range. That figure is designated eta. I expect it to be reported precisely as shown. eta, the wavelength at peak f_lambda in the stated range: 8173.02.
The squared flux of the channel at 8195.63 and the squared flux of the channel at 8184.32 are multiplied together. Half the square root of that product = 298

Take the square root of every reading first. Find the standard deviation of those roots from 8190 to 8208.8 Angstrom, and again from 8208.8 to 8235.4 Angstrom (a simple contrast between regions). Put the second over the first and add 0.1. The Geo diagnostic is 0.5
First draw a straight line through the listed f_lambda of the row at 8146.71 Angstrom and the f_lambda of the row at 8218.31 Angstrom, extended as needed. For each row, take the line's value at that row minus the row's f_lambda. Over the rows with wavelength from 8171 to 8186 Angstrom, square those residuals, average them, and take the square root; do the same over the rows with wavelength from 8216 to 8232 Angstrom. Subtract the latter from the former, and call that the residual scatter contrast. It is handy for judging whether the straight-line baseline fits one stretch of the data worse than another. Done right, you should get 2.6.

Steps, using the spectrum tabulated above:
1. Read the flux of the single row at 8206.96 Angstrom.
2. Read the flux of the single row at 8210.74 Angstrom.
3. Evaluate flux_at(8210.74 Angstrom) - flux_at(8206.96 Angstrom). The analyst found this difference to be 1.0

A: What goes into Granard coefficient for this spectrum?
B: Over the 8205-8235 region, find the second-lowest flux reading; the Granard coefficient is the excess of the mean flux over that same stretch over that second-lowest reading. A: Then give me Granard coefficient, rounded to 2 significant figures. 1.1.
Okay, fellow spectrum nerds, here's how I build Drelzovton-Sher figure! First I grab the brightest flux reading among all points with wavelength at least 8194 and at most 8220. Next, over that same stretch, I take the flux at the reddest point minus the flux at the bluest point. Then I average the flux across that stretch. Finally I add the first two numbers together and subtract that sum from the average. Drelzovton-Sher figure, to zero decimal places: -9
